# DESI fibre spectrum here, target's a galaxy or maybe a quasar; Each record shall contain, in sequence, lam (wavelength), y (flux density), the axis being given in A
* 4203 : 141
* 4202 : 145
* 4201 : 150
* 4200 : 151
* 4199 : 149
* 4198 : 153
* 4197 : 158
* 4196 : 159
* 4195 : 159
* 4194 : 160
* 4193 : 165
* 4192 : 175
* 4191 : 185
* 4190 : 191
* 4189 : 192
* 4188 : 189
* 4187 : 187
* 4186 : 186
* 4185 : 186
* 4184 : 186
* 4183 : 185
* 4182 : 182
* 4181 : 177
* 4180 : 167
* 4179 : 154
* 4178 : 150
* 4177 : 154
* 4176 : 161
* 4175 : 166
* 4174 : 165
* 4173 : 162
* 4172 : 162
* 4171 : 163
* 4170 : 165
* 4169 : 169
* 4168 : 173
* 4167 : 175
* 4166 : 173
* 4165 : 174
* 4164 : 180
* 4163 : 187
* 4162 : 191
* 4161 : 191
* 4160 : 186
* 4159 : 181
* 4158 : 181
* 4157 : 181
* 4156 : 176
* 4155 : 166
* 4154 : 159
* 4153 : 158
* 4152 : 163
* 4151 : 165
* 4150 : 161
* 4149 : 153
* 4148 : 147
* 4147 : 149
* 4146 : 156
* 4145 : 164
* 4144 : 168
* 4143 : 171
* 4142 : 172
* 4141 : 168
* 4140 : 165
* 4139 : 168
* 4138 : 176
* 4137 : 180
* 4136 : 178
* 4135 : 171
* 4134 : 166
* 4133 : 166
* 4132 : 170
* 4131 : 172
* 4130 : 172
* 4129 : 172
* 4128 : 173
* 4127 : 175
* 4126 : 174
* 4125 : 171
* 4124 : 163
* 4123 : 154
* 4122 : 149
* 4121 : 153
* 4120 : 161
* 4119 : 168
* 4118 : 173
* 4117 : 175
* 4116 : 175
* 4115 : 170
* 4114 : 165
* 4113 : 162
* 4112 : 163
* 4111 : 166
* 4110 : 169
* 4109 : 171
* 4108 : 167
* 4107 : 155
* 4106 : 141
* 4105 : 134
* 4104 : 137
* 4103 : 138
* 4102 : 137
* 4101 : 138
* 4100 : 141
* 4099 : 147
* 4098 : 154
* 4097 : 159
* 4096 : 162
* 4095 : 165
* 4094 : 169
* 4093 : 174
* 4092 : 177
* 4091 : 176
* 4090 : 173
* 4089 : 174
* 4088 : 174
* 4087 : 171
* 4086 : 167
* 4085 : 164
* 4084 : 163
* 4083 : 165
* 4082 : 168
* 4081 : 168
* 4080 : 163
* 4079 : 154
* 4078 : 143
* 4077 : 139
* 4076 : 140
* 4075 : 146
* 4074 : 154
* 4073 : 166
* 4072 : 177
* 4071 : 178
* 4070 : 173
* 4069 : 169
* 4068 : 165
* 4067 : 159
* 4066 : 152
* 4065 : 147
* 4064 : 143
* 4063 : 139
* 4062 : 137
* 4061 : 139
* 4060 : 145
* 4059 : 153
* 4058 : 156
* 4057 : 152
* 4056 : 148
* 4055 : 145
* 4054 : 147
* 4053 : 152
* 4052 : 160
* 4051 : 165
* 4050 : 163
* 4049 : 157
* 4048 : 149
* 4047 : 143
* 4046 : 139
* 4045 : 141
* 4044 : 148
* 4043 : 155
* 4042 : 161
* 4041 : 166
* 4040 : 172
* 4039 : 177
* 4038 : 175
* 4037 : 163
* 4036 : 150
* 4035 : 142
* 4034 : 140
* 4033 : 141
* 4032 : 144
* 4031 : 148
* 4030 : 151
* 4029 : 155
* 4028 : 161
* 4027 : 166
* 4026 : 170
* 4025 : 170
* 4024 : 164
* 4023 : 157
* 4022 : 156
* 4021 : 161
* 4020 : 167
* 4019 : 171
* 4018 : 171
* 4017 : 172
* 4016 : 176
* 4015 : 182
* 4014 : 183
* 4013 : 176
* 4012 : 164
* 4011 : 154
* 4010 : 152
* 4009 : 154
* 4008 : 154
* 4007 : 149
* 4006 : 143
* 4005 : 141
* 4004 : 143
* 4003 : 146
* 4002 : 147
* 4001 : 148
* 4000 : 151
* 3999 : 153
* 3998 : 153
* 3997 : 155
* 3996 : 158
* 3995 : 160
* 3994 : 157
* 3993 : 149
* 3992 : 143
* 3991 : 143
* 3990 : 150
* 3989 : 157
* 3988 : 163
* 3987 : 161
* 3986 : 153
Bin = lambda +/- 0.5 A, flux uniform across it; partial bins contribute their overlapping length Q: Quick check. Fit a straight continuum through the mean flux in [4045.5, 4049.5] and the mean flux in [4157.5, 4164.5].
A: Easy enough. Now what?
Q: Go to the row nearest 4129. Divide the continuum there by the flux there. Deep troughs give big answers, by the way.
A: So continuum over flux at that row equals 1.014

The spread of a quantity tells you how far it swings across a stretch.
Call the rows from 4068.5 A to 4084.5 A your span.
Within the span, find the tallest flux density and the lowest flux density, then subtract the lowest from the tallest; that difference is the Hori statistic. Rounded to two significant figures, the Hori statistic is 39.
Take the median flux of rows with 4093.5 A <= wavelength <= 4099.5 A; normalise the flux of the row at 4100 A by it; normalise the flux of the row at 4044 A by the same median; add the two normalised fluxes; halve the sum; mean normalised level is 0.90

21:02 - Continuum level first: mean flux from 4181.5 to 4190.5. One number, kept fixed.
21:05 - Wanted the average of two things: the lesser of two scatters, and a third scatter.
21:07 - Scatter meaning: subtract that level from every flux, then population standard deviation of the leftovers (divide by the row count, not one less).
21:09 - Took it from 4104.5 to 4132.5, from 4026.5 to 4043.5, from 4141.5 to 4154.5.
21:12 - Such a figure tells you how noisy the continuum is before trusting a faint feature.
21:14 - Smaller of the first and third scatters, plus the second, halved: 9.6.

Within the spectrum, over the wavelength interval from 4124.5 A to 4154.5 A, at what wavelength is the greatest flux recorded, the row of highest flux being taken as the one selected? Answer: 4137 A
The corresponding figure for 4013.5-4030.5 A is 4014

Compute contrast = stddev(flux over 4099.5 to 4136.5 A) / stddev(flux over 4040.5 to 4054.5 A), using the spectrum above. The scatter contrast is 1.5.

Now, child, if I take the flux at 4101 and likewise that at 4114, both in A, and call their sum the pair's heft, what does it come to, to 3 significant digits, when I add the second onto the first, 303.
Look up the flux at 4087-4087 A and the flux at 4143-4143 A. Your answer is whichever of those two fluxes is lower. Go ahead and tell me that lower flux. 171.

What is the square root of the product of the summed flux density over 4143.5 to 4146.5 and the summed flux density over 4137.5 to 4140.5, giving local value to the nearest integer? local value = 498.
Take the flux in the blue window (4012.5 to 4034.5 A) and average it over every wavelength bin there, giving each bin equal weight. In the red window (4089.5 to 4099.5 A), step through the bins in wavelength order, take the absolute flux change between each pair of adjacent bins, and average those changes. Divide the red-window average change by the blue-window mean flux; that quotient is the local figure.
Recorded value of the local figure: 0.023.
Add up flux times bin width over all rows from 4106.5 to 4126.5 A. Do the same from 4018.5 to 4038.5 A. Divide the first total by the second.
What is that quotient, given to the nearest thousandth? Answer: 1.048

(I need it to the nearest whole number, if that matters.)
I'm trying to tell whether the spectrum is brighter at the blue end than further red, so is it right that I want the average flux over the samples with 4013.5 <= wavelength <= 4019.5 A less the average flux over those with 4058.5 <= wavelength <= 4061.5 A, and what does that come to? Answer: 30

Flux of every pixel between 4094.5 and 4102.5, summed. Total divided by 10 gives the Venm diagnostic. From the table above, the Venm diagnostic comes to 120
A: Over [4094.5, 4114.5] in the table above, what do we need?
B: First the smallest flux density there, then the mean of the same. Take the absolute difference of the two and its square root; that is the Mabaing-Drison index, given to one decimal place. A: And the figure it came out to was 4.4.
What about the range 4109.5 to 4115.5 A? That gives 2.0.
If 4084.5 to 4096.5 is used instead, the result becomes 2.9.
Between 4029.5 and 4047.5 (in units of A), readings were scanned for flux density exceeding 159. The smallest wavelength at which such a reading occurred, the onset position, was 4037 A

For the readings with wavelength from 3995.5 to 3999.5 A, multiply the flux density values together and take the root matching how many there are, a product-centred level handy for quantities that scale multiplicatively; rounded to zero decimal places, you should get 155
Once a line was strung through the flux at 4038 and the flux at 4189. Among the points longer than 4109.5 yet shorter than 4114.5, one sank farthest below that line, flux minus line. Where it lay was 4113 A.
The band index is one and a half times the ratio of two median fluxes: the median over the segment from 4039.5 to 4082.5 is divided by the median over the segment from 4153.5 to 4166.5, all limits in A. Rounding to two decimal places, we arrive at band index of 1.27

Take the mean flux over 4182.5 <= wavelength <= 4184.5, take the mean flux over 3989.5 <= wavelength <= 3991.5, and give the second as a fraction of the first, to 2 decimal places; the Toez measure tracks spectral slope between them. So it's 0.79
